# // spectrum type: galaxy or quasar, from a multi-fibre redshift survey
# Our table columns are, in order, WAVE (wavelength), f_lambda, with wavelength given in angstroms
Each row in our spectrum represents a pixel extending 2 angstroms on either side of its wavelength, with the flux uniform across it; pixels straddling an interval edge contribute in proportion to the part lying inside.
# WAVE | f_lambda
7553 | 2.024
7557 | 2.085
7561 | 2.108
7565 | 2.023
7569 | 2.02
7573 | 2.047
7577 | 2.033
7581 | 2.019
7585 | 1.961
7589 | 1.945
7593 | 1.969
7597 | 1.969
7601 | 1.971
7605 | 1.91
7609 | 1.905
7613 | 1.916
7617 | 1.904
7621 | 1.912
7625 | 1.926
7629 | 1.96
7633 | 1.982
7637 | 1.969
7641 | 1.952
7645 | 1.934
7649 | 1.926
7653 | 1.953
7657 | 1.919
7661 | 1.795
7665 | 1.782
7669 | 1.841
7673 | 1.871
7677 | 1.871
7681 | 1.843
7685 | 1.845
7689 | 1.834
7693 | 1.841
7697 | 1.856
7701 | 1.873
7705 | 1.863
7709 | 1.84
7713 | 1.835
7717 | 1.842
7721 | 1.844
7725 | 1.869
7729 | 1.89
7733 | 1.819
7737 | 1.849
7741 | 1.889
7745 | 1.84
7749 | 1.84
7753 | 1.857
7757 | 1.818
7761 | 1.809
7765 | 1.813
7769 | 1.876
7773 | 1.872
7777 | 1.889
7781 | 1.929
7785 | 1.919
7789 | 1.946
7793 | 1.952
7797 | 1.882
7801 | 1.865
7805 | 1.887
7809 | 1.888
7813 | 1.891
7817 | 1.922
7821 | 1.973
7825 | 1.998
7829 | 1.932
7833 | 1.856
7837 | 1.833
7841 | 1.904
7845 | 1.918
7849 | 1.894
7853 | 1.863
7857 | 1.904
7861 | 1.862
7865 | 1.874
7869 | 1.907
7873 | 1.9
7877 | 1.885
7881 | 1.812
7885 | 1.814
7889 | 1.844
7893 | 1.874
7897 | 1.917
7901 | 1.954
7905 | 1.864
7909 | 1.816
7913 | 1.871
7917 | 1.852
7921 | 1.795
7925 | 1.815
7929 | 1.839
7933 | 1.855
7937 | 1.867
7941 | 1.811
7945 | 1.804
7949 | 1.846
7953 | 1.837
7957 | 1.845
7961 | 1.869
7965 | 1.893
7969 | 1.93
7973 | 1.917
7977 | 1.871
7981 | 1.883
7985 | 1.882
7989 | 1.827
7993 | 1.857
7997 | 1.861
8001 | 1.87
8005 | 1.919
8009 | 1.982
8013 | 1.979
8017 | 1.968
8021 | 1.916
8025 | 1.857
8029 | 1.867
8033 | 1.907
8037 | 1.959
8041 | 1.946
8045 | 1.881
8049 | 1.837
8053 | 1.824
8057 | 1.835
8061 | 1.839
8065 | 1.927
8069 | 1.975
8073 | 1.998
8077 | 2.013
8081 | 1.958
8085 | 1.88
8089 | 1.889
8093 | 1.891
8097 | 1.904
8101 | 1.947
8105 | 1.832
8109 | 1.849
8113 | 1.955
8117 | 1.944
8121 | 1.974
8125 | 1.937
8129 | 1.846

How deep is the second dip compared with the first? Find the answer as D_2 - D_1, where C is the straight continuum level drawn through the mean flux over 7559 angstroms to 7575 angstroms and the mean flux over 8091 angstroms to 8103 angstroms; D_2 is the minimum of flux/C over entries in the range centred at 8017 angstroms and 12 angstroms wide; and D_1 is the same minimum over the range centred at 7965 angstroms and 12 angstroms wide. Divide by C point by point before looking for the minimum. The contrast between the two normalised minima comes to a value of 0.03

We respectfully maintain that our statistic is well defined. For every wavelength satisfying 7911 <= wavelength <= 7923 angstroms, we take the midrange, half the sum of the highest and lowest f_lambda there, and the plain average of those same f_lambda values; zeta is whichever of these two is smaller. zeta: 1.83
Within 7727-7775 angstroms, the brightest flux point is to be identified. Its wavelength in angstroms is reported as 7729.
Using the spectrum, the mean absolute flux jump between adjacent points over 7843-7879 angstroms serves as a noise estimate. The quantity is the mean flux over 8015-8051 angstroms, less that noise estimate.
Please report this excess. 1.88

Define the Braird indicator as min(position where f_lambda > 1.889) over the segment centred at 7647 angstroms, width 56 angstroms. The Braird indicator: 7621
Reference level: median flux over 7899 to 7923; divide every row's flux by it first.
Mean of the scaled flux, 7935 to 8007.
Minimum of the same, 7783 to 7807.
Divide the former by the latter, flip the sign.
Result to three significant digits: -1.00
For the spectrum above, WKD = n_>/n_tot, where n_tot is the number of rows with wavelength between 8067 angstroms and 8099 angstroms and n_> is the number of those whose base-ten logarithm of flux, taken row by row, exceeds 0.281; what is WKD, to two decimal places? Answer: 0.50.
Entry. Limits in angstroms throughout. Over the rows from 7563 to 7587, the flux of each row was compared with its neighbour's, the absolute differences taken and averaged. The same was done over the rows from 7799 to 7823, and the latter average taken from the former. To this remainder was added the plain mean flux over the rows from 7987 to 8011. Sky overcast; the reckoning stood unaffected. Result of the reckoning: 1.89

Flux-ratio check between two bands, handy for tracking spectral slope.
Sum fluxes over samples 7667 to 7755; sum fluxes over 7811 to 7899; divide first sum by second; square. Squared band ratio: 0.96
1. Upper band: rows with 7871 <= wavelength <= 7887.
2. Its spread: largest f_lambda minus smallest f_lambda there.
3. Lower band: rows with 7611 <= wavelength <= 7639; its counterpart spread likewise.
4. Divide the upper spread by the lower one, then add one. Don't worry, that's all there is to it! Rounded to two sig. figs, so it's 2.1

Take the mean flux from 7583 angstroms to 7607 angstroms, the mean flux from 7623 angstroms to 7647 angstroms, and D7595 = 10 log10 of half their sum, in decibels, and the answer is 2.909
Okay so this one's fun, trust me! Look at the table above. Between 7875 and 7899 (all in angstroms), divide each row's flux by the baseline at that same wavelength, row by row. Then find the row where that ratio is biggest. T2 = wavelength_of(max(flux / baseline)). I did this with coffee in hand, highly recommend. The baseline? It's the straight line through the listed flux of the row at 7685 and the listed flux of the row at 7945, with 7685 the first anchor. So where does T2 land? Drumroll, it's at 7897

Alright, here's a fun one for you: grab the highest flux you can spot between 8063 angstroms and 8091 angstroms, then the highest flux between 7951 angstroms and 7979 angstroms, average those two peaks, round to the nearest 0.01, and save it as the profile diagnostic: 1.97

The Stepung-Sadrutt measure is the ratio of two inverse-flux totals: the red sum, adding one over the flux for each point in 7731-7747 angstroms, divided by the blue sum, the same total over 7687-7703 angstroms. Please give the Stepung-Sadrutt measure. 1.00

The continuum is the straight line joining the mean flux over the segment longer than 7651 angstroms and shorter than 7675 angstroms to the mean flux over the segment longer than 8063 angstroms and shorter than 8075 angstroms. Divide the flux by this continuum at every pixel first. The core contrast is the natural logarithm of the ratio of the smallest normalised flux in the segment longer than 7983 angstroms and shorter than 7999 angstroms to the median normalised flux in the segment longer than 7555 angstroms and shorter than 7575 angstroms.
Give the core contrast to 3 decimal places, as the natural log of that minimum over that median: -0.171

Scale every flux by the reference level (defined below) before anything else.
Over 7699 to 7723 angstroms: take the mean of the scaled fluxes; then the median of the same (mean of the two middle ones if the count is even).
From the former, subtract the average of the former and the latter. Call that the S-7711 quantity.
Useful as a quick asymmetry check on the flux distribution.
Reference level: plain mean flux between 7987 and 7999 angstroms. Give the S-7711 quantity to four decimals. 0.0018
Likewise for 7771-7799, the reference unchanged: -0.0017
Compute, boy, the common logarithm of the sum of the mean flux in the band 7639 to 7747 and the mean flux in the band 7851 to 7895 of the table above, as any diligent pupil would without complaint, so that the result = 0.572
